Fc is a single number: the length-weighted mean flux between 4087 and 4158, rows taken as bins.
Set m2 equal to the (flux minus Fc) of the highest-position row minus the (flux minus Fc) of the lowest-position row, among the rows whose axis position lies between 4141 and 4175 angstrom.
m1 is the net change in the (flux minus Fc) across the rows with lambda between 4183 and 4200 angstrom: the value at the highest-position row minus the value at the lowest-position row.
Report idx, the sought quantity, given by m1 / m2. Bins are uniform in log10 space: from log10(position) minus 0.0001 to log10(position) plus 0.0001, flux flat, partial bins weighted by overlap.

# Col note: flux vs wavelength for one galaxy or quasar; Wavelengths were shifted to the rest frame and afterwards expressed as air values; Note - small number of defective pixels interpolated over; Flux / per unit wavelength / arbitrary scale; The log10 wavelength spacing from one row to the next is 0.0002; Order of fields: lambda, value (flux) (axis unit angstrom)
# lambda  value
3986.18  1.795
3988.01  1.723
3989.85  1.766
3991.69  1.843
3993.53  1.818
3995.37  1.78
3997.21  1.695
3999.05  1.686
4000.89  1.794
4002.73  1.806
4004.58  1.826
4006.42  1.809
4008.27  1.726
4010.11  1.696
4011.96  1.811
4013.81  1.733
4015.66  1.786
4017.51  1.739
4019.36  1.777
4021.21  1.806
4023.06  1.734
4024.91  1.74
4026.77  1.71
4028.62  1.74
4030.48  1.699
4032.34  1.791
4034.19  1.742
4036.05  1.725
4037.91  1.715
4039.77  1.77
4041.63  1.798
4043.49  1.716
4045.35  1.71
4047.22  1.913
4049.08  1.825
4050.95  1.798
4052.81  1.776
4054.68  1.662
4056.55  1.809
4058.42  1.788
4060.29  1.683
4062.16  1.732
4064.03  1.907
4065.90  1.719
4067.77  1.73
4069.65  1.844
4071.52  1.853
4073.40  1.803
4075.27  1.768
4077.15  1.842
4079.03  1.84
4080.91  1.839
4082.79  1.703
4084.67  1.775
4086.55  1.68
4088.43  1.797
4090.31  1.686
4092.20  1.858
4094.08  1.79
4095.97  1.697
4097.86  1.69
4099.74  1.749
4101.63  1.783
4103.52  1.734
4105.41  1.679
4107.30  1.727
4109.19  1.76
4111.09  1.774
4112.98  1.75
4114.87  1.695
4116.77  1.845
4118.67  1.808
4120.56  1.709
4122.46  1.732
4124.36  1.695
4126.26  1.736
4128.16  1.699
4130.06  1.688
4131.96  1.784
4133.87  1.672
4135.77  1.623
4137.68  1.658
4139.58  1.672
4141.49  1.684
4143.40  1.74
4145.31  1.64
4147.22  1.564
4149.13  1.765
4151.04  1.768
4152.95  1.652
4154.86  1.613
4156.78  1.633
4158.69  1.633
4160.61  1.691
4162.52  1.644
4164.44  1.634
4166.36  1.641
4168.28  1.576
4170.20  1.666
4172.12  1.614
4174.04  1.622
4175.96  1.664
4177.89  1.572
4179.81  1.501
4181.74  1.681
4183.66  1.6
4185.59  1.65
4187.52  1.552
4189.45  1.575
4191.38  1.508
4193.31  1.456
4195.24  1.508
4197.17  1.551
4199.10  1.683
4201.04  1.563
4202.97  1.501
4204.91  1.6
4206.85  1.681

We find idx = -1.3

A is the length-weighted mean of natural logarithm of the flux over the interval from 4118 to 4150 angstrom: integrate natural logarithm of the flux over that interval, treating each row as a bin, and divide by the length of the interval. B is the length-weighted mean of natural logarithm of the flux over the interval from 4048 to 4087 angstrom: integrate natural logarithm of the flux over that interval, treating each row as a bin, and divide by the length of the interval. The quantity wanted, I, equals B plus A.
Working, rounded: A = 0.528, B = 0.577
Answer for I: 1.11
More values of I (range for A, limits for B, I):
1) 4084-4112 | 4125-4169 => 1.07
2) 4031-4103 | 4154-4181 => 1.05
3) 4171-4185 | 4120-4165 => 0.99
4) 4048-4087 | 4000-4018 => 1.15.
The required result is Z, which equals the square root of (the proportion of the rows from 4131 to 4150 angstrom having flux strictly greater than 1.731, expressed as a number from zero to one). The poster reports 0.55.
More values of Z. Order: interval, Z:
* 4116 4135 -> 0.71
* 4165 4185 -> 0.00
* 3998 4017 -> 0.84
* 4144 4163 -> 0.45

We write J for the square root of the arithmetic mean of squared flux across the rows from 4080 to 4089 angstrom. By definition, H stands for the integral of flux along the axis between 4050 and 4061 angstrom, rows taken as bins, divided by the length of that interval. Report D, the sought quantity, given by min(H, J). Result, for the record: 1.75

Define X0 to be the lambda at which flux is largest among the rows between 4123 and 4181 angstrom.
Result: 4131.96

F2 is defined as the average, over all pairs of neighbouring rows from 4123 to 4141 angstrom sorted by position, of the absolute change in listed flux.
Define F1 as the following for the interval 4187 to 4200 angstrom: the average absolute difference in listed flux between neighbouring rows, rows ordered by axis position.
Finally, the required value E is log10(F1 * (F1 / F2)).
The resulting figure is -1.12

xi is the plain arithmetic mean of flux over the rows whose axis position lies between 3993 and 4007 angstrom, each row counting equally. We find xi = 1.78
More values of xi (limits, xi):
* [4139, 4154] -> 1.69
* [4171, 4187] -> 1.61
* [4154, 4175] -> 1.63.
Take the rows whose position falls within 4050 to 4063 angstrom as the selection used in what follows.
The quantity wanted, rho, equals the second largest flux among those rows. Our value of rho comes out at 1.798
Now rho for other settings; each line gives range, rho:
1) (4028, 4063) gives 1.825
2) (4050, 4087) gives 1.853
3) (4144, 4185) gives 1.765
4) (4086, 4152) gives 1.845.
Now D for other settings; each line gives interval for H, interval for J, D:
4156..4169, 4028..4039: 1.64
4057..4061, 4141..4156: 1.68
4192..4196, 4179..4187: 1.48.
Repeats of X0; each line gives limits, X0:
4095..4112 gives 4101.63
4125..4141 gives 4131.96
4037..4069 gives 4047.22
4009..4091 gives 4047.22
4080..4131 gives 4092.20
